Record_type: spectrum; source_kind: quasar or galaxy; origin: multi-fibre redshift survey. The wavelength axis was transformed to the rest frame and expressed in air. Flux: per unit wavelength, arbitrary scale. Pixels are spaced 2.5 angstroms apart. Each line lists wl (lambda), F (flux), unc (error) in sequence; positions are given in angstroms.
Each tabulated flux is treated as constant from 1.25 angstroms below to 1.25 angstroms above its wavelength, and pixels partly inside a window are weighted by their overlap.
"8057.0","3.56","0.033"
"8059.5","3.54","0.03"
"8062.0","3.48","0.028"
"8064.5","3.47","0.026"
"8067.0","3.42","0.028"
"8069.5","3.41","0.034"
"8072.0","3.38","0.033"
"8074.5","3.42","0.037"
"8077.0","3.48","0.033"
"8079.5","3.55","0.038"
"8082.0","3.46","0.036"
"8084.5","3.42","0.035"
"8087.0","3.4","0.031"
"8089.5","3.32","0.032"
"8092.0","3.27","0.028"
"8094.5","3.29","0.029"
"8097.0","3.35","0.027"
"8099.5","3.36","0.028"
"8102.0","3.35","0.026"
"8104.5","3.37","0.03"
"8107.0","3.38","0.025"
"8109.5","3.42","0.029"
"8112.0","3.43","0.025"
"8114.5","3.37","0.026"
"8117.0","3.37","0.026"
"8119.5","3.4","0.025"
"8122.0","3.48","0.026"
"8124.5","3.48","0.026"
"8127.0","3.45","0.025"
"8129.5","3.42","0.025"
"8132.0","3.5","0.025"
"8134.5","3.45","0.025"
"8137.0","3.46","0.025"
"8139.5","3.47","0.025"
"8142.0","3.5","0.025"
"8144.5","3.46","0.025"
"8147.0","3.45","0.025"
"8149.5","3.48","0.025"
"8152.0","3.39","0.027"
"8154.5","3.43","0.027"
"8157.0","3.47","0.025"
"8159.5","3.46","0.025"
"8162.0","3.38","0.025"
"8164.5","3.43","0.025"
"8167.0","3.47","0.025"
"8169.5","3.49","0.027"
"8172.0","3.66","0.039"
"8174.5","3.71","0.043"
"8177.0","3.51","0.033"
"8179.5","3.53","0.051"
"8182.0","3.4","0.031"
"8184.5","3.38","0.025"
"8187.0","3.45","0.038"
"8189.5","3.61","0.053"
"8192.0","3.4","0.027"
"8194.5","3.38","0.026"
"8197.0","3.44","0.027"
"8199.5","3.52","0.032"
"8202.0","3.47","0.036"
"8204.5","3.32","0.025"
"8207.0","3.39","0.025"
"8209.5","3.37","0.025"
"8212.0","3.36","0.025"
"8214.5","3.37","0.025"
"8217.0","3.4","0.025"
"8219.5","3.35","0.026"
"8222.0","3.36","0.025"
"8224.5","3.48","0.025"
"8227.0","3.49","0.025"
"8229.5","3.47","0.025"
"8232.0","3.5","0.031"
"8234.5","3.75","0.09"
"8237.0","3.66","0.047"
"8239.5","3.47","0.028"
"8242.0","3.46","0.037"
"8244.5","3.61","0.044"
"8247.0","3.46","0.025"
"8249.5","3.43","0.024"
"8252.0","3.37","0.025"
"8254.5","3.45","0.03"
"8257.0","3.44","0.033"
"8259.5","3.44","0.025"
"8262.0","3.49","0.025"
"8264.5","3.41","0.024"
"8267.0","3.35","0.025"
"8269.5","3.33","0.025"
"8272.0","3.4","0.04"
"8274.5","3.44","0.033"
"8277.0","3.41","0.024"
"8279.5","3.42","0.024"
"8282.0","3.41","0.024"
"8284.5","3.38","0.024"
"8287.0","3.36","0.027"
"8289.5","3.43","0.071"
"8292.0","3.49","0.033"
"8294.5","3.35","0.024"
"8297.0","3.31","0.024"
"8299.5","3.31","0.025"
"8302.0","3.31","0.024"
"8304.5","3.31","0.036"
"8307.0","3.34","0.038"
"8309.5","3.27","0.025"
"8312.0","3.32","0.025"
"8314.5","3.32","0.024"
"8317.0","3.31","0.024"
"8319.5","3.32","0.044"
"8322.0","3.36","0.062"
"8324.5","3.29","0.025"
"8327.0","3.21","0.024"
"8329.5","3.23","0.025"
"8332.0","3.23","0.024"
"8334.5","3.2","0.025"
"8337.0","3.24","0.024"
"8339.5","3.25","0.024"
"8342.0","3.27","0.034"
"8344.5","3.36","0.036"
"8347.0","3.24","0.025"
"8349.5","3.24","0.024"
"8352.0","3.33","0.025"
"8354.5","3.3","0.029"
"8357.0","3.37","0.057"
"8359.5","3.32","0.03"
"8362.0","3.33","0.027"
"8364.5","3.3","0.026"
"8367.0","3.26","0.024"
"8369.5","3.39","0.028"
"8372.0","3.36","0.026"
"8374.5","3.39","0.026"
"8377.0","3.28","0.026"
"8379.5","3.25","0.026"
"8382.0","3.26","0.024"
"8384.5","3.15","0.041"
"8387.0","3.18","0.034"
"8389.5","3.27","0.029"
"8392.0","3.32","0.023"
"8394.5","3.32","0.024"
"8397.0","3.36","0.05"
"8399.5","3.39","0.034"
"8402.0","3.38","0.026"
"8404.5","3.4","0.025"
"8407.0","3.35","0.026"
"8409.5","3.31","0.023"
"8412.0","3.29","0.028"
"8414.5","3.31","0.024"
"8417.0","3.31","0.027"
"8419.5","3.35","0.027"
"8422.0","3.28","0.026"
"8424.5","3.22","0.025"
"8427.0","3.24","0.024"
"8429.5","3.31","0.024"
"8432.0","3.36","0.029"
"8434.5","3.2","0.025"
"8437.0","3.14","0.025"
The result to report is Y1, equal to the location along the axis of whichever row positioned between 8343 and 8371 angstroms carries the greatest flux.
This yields 8369.5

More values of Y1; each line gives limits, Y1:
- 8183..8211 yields 8189.5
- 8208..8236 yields 8234.5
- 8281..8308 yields 8292.0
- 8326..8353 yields 8344.5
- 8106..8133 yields 8132.0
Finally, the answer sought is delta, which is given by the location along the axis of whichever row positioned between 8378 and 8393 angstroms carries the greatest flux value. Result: 8392.0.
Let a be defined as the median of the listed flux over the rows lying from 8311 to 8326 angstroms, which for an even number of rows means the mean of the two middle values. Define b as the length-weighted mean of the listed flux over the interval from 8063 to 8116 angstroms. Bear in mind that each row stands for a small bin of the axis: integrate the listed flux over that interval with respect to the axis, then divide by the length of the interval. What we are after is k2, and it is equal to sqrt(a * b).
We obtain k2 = 3.36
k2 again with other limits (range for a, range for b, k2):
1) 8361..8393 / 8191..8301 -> 3.35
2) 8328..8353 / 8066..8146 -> 3.33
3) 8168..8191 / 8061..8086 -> 3.48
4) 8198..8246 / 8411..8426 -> 3.38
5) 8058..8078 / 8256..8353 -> 3.39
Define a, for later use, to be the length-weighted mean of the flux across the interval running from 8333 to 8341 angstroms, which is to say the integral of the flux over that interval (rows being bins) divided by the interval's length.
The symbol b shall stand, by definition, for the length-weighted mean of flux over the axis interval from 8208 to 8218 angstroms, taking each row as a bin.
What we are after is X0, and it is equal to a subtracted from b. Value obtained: 0.1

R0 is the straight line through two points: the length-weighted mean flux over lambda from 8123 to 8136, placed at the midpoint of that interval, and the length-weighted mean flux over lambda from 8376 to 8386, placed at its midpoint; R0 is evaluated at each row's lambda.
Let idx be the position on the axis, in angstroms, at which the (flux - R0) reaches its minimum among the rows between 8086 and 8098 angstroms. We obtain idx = 8092.0 angstroms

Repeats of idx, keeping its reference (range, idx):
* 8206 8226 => 8219.5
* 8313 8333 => 8327.0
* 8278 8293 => 8287.0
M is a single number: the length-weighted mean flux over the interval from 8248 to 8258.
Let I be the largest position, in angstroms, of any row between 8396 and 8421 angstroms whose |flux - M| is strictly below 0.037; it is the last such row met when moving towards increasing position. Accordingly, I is 8404.5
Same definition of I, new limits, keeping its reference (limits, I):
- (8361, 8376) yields 8374.5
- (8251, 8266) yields 8264.5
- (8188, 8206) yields 8197.0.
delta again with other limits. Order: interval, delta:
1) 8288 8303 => 8292.0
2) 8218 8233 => 8232.0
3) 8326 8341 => 8339.5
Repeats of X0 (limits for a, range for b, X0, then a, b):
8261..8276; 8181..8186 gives 0.0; 3.40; 3.39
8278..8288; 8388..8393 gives -0.1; 3.39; 3.29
